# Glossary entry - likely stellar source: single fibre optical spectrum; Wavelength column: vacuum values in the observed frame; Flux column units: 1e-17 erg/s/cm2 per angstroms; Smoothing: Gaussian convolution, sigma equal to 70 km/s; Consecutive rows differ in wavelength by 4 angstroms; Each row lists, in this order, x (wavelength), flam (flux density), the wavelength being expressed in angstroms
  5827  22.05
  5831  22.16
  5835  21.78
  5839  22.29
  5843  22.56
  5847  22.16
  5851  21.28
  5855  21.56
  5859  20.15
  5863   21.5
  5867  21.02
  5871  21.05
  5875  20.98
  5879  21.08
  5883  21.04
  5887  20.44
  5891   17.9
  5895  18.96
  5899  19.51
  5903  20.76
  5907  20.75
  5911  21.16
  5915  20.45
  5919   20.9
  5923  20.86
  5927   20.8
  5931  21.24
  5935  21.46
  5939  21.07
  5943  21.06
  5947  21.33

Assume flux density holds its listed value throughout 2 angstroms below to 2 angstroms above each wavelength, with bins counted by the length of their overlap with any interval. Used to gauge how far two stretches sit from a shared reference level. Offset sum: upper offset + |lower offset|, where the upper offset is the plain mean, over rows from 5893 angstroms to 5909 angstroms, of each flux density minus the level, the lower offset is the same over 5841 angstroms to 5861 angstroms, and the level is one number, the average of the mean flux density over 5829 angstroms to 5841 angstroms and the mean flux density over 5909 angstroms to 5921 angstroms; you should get -1.4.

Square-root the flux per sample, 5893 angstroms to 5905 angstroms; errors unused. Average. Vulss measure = 4.44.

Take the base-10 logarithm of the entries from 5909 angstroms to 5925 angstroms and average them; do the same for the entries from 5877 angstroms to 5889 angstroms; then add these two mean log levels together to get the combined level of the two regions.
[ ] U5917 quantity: 2.64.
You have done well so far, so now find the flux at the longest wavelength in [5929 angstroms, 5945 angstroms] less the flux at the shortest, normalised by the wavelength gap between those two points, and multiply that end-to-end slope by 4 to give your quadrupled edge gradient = -0.06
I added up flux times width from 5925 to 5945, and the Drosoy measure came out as 423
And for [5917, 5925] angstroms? 167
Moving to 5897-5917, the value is 411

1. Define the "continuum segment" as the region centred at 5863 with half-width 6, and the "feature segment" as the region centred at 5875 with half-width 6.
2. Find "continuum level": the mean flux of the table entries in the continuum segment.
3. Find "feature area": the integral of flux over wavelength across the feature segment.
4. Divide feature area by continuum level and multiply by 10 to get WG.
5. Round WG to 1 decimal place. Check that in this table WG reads 120.8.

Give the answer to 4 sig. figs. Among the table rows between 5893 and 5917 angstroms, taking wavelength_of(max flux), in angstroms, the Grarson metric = 5911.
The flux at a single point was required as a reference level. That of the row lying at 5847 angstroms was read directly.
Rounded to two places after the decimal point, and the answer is 22.16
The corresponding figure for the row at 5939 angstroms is 21.07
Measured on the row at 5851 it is 21.28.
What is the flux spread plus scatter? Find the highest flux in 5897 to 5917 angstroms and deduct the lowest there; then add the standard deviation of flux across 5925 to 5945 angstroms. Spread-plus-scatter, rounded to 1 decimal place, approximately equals 1.9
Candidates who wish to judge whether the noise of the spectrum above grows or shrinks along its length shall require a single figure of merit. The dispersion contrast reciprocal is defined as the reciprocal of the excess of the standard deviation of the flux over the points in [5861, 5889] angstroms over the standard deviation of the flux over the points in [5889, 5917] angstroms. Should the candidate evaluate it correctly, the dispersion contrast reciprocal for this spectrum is -1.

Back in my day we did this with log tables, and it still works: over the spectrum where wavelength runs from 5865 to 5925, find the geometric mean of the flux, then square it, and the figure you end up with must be 418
